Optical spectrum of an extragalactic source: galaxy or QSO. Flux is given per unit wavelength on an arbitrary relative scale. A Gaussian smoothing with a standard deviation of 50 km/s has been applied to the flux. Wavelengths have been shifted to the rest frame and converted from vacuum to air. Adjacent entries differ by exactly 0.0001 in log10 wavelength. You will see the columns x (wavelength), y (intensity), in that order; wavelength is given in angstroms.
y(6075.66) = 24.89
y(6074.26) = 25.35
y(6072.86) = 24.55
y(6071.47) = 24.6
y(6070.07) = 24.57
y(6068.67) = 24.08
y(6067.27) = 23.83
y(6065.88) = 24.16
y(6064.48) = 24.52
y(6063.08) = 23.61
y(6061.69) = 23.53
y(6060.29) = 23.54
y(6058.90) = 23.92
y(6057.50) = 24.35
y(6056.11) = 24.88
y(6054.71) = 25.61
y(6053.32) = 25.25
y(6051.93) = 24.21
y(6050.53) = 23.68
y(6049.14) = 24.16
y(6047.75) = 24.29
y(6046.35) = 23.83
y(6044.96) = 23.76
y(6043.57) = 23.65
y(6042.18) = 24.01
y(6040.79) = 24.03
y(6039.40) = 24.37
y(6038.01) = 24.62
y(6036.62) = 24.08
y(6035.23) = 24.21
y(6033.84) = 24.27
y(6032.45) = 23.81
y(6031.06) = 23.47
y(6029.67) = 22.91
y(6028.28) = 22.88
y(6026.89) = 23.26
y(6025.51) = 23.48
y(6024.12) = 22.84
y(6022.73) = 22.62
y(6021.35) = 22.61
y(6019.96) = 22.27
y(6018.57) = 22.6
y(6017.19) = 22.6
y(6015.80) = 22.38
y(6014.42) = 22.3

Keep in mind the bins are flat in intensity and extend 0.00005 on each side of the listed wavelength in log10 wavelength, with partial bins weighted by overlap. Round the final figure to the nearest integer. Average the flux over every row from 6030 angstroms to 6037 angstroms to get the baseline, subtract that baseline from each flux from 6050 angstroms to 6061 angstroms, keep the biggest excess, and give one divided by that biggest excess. 1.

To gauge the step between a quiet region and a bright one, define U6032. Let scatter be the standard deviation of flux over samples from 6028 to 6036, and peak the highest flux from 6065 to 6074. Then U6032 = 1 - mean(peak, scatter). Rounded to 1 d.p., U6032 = -11.6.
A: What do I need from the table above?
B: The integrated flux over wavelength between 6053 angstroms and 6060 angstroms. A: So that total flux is 173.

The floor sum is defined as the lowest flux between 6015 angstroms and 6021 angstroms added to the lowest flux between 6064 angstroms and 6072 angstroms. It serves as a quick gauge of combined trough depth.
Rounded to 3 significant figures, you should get 46.1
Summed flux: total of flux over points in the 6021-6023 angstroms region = 45.2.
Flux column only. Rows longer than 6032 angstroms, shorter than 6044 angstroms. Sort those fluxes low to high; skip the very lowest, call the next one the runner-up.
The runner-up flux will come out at 23.81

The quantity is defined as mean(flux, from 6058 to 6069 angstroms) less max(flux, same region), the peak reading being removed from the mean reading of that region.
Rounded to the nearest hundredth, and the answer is -0.62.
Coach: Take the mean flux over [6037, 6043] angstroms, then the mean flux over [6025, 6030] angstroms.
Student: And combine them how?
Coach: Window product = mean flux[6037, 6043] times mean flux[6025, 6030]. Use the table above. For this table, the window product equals 561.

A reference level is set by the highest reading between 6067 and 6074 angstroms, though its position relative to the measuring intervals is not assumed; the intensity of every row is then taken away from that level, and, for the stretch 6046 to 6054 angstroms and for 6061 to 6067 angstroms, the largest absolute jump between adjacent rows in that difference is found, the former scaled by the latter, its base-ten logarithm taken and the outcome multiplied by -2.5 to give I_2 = -0.1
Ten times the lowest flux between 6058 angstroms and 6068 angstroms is 235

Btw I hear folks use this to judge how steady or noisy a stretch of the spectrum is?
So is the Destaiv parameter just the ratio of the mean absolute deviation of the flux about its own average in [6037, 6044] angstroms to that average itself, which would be 0.012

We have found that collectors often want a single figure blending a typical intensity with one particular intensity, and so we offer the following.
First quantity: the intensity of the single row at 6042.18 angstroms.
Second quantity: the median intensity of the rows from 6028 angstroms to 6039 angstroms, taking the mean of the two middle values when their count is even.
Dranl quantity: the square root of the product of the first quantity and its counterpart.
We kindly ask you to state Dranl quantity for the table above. 24.0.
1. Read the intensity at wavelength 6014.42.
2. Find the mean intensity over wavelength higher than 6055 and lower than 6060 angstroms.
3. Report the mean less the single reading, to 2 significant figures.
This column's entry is 2.1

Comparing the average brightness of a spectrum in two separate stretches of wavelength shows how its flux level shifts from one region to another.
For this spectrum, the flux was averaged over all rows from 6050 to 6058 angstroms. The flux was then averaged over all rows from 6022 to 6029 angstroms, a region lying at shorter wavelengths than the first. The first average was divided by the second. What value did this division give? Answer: 1.07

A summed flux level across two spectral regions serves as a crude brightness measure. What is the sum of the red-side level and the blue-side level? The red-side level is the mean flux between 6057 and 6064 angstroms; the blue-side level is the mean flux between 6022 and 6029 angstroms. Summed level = 46.8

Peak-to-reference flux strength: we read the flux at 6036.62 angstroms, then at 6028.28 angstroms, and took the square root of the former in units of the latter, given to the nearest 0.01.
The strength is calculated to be 1.03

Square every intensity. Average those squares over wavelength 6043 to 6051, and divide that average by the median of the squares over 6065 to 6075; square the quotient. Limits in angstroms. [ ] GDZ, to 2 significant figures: 0.90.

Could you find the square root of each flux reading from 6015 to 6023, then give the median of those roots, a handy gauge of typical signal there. 4.75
